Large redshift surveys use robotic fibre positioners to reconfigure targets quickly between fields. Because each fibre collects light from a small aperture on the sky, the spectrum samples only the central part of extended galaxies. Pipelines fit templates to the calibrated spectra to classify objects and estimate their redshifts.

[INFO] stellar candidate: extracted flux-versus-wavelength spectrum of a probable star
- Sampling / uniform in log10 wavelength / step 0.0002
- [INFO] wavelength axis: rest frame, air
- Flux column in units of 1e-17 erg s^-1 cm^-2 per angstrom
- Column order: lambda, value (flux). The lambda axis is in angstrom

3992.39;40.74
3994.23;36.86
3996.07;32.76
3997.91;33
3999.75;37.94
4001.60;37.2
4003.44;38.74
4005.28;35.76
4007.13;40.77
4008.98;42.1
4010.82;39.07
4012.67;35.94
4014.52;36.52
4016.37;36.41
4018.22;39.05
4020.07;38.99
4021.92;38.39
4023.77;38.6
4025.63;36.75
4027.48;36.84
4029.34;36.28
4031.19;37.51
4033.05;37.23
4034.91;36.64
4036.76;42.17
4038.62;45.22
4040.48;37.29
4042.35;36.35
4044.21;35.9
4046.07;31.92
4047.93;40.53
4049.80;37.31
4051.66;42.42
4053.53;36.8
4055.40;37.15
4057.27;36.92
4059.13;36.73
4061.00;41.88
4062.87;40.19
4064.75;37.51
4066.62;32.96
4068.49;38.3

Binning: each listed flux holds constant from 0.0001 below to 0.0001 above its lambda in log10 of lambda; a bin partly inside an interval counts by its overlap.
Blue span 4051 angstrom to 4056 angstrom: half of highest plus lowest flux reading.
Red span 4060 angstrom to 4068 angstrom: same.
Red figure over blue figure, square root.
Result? 0.97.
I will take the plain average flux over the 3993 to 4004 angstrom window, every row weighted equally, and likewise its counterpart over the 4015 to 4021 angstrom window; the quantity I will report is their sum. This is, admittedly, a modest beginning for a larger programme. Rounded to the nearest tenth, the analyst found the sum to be 74.2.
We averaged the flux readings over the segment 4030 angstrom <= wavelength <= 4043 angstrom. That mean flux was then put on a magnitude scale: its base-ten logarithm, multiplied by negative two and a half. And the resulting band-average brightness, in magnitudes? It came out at -3.98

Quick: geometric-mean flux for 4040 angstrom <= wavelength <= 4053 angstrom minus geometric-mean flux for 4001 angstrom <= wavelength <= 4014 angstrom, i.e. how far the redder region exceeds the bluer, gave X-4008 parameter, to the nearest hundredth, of -1.19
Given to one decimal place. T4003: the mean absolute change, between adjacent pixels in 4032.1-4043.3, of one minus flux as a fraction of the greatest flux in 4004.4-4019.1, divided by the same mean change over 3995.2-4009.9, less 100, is -98.5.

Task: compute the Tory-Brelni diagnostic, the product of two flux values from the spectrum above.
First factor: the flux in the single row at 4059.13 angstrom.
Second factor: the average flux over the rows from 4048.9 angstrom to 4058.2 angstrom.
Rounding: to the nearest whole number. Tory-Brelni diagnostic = 1400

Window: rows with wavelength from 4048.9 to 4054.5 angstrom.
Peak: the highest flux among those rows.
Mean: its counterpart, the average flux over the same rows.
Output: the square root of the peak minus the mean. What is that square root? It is 1.9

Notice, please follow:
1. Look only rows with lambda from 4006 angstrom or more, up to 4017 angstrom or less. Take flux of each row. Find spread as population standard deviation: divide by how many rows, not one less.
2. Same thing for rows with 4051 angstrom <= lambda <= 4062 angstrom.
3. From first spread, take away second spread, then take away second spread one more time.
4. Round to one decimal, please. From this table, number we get -2.6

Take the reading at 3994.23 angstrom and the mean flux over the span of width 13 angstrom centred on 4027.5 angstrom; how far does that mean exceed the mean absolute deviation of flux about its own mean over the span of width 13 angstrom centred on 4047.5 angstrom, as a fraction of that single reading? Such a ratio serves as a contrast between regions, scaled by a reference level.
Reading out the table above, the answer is 0.95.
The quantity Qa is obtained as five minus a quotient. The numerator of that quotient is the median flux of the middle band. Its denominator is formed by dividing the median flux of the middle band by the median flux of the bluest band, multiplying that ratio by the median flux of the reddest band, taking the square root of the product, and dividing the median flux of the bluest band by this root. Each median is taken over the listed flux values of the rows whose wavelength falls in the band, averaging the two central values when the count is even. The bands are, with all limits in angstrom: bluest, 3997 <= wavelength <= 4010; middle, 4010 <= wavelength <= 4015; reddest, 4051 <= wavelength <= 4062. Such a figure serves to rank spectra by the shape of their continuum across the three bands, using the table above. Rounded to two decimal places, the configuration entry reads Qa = -0.75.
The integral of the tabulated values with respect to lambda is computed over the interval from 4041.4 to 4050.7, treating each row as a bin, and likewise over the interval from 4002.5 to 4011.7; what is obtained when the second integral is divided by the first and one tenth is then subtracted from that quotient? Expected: 0.969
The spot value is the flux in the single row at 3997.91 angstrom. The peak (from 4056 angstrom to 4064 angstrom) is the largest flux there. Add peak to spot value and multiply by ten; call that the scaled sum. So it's 749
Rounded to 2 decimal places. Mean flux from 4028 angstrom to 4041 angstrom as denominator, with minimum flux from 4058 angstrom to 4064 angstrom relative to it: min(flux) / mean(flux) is 0.94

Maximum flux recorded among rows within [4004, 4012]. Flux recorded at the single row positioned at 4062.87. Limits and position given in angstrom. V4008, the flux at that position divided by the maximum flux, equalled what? 0.95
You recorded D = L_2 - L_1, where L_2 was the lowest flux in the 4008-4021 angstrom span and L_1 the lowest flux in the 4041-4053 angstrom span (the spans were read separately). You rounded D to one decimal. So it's 4.0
